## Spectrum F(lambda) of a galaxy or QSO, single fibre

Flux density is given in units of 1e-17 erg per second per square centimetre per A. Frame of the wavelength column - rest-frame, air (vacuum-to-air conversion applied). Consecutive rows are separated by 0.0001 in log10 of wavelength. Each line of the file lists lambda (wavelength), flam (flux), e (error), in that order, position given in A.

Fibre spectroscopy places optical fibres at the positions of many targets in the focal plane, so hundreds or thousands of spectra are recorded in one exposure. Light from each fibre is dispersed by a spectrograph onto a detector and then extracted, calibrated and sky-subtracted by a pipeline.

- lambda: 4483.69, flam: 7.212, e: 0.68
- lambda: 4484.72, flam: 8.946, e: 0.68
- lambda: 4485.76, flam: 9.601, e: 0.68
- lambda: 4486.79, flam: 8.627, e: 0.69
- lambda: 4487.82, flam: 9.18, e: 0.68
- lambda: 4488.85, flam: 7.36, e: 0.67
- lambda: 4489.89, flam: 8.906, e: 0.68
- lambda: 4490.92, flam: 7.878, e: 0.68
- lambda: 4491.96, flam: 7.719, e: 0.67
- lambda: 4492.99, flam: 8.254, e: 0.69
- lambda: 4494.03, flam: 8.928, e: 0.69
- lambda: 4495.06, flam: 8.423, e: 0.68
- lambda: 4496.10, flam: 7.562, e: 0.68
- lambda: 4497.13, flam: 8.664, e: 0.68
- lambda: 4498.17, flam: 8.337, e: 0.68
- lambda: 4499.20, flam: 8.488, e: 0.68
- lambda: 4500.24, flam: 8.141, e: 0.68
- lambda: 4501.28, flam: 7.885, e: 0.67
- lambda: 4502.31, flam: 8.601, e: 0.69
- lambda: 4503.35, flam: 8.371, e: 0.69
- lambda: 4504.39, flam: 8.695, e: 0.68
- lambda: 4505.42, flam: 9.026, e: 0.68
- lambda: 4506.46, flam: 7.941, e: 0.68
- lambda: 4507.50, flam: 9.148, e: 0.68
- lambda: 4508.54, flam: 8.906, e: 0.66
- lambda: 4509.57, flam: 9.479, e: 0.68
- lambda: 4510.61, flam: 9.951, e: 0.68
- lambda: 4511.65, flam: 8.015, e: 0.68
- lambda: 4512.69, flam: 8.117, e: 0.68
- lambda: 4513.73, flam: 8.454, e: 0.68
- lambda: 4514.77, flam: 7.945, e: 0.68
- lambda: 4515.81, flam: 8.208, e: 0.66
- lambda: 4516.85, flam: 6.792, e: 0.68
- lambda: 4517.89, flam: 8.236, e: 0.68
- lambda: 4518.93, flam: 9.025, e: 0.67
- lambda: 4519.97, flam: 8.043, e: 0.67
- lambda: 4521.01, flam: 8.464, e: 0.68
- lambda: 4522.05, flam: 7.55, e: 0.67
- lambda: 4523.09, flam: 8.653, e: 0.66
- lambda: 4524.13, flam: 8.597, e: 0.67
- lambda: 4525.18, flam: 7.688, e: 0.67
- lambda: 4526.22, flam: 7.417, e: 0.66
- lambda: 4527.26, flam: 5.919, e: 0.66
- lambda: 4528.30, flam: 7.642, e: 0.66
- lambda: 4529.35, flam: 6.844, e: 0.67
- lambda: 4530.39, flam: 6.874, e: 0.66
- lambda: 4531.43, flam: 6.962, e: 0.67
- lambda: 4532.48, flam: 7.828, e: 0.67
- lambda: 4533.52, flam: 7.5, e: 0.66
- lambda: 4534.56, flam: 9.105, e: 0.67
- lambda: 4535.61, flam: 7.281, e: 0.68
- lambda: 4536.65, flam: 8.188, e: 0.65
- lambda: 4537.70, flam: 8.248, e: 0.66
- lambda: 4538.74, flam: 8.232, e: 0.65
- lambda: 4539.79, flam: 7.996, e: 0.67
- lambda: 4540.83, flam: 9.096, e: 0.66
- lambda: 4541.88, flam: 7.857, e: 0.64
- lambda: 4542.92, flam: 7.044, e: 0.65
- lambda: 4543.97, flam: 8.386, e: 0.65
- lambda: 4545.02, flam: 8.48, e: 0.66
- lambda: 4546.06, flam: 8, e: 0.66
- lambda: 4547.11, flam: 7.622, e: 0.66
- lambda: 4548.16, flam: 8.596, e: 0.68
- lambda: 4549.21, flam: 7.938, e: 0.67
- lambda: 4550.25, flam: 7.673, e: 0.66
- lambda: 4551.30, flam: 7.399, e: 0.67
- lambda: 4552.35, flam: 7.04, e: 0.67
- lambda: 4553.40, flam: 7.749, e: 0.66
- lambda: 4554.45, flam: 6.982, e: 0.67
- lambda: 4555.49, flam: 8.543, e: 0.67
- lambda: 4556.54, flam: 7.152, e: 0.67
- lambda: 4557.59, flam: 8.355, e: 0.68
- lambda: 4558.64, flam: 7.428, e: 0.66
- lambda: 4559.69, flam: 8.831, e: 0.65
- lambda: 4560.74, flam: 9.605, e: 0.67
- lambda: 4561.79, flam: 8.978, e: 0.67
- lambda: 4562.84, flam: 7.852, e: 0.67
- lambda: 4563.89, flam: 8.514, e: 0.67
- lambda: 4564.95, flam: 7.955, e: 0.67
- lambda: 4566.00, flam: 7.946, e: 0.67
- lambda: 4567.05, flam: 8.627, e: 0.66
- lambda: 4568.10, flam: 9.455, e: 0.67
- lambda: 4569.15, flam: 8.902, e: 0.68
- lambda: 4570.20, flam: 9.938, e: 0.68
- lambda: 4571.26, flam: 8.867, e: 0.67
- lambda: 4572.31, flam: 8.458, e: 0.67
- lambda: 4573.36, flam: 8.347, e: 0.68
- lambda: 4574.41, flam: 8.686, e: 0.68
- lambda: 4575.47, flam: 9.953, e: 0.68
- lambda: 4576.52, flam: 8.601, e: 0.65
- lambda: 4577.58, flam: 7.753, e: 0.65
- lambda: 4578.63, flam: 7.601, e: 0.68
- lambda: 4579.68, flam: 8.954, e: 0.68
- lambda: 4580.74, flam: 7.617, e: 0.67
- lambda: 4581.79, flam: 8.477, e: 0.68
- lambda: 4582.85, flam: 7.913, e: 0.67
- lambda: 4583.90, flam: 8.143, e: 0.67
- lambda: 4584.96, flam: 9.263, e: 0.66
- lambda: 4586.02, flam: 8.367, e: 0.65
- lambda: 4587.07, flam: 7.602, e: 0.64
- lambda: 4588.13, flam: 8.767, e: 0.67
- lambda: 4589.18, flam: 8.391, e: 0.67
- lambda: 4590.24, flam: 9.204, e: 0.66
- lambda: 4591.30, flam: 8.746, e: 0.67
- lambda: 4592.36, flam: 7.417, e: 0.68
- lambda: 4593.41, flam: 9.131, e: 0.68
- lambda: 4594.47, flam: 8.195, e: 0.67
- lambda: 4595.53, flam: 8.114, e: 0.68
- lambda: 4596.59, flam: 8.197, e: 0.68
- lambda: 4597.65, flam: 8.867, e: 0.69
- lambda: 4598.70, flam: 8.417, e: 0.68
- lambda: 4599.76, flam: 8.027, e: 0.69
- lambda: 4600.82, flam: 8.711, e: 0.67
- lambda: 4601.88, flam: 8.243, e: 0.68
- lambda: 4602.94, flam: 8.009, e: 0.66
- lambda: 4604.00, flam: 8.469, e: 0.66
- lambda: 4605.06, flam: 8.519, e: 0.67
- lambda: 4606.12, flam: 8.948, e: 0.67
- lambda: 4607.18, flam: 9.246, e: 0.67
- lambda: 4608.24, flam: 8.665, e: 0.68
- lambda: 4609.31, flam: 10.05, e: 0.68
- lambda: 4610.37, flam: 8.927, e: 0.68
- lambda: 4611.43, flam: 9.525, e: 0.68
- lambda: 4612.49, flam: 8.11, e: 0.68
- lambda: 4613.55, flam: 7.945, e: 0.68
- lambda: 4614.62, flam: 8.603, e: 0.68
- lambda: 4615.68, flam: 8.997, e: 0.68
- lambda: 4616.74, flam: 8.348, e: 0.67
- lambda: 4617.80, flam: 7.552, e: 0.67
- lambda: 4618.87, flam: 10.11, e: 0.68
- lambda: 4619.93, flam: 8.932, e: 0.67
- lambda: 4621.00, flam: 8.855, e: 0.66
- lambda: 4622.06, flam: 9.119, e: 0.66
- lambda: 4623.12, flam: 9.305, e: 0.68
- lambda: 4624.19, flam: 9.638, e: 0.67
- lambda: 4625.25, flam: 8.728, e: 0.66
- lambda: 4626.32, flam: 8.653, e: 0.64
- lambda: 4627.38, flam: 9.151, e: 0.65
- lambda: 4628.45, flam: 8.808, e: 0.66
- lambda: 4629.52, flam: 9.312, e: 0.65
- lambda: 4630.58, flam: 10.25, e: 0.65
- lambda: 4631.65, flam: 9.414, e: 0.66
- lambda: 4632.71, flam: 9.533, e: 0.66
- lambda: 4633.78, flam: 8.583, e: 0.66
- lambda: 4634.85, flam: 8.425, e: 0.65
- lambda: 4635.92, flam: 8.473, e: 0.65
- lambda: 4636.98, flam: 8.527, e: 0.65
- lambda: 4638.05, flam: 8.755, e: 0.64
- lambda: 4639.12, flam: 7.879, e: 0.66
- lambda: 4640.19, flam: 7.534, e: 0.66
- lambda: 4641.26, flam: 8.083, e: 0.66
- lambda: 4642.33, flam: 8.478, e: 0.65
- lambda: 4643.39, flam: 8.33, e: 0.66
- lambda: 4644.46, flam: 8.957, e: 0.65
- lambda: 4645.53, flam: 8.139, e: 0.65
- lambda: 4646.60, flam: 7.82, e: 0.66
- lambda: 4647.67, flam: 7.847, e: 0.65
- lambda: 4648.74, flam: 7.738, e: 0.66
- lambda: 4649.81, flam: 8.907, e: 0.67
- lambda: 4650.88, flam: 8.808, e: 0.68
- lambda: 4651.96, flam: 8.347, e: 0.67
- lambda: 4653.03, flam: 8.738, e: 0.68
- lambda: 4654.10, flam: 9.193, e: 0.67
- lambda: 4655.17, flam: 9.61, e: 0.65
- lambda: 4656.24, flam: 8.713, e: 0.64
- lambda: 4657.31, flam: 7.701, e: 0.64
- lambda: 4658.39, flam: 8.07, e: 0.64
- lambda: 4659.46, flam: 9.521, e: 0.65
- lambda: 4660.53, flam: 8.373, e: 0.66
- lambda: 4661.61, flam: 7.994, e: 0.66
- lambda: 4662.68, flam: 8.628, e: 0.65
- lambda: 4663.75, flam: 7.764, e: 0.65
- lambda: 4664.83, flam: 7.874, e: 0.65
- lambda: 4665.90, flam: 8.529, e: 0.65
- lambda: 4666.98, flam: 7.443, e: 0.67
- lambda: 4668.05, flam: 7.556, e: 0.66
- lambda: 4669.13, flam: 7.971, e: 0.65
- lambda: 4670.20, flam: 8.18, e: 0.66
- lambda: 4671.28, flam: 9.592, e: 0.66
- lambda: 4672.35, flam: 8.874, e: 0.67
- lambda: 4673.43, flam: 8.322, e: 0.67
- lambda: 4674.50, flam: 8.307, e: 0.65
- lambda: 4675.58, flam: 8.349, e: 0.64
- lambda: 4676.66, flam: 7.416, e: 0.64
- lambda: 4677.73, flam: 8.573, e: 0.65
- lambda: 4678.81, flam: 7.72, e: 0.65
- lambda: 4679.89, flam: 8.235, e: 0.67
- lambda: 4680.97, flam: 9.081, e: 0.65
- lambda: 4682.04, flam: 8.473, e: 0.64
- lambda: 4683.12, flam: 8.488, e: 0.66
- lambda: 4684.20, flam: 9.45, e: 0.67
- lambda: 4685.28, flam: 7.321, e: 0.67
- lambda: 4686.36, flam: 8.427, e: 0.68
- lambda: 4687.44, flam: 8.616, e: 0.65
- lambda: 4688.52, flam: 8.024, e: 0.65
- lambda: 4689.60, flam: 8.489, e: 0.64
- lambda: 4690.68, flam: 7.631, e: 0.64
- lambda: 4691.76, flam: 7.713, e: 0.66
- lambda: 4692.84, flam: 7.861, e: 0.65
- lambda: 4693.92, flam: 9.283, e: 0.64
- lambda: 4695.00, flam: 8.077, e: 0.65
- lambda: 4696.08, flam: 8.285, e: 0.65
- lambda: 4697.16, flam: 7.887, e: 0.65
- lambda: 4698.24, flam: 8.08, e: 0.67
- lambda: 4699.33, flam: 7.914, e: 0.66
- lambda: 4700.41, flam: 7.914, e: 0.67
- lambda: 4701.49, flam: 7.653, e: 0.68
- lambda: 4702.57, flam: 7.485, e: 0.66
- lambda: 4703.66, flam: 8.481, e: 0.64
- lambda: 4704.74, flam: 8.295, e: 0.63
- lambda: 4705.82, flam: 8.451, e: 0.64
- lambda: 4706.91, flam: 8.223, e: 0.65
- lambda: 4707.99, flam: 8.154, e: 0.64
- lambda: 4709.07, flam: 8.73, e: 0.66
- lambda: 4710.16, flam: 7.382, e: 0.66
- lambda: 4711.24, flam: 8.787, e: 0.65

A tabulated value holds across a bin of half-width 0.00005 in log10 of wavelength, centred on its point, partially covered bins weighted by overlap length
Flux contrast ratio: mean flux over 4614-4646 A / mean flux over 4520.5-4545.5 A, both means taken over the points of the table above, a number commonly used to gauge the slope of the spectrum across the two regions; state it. 1.122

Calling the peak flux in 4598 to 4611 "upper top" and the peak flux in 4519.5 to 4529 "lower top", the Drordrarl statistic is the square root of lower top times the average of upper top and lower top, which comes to 9.00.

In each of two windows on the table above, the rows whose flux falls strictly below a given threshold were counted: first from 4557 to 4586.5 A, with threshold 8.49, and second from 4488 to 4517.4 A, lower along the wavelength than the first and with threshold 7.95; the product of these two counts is 112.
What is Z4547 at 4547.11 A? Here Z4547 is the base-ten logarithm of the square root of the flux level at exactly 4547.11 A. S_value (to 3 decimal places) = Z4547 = 0.441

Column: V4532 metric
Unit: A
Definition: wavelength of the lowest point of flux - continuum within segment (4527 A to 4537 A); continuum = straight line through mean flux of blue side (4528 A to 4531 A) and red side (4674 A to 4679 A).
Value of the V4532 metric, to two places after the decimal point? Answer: 4527.26 A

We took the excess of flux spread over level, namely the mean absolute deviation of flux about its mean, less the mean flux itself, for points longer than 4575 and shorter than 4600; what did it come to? -7.91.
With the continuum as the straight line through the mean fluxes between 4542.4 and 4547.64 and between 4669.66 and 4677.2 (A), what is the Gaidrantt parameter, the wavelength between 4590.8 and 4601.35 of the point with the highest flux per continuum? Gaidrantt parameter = 4593.41 A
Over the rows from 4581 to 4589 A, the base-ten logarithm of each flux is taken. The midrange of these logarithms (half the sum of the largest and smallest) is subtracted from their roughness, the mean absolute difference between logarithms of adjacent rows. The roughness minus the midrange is -0.883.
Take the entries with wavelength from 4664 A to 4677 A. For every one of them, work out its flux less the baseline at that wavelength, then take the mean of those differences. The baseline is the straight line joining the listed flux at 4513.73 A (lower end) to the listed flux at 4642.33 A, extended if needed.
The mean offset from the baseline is -0.28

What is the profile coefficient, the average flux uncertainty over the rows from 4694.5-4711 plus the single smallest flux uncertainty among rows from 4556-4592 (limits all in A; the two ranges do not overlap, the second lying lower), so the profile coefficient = 1.29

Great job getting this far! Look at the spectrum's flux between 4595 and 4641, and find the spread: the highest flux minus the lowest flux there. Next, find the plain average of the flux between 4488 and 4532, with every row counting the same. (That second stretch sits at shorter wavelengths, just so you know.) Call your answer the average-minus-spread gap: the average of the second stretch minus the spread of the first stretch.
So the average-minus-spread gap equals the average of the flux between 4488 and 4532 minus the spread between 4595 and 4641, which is 5.4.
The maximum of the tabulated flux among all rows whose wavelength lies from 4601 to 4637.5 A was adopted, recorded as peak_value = 10.25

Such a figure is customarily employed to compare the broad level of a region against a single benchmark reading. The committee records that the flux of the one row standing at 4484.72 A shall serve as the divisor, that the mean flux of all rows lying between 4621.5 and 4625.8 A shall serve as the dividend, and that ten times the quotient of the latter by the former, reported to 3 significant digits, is 10.3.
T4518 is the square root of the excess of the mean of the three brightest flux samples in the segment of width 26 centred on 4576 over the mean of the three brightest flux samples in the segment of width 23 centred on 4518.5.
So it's 0.51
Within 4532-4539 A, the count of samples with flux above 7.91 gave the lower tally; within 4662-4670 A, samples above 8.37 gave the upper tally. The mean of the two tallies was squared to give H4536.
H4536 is 9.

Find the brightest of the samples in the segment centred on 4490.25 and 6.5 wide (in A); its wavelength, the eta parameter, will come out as 4487.82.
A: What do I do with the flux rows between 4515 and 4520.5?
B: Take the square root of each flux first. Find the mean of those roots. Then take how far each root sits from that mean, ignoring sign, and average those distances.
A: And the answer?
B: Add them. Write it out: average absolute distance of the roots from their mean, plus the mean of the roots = 2.93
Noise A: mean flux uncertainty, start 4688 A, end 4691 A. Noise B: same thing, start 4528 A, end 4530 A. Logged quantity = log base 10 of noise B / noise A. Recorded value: 0.014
